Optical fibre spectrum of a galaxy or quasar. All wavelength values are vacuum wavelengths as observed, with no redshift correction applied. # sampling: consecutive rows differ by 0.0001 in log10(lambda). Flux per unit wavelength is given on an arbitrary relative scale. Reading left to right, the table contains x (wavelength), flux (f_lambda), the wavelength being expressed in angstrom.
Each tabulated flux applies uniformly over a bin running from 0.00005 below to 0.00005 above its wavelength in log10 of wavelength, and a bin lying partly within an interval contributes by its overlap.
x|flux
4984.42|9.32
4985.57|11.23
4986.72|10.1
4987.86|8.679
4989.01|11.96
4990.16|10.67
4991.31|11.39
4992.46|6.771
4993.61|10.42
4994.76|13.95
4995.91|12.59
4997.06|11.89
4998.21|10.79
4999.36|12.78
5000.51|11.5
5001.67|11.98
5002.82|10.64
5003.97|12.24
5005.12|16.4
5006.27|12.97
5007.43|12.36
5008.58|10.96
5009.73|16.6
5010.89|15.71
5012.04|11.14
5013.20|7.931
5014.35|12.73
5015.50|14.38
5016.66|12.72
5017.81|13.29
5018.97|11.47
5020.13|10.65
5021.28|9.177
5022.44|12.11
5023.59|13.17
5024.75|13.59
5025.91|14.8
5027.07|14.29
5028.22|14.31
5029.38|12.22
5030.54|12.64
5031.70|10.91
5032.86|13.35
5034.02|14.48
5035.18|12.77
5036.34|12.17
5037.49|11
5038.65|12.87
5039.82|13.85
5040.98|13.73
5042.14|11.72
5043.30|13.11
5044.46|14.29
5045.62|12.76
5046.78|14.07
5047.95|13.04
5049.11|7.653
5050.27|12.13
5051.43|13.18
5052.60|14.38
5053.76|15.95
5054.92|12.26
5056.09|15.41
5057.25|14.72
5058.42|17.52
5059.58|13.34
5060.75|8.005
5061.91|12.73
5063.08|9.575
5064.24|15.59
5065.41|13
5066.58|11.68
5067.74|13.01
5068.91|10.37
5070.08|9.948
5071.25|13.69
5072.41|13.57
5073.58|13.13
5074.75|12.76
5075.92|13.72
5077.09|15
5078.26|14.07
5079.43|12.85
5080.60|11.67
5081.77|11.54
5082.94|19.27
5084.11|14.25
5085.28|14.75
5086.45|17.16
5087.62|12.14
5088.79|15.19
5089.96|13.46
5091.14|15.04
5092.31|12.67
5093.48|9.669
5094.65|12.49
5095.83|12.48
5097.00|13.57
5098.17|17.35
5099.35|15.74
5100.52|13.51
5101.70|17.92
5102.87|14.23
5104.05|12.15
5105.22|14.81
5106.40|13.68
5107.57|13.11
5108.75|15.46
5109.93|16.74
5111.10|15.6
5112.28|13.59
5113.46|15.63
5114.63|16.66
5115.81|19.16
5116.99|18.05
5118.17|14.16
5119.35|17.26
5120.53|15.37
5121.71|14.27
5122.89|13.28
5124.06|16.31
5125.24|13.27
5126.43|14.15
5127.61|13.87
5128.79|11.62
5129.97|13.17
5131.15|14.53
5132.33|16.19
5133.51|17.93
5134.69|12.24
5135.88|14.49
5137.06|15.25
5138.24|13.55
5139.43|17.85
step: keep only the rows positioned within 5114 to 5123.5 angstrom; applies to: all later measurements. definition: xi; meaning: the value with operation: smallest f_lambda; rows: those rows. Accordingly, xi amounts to 13.28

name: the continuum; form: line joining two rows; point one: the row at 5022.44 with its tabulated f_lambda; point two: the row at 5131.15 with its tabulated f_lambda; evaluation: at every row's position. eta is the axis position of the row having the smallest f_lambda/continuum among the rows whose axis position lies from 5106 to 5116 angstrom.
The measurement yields 5107.57 angstrom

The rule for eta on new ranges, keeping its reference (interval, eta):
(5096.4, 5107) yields 5104.05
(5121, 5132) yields 5128.79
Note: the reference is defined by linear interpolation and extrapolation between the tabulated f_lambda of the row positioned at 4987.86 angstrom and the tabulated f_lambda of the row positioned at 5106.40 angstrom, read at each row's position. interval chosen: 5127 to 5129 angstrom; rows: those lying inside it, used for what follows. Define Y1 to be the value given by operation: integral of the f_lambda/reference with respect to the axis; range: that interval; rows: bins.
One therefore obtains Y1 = 1.8 angstrom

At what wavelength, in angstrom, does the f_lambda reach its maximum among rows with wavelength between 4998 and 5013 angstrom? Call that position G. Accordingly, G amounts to 5009.73 angstrom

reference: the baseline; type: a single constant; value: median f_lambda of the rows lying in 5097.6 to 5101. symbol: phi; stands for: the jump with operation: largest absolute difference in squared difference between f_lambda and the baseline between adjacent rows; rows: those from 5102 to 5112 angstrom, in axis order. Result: 12.0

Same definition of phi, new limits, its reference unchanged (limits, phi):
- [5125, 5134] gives 13.5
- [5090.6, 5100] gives 27.4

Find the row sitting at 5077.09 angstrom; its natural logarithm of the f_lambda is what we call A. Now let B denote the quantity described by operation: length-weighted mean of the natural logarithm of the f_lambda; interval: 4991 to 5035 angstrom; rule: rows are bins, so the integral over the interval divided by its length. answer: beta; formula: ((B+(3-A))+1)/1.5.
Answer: 2.5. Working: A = 2.71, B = 2.50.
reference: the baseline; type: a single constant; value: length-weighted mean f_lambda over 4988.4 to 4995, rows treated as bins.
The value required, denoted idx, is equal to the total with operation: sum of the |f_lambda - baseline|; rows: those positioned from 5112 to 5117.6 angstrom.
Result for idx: 29.7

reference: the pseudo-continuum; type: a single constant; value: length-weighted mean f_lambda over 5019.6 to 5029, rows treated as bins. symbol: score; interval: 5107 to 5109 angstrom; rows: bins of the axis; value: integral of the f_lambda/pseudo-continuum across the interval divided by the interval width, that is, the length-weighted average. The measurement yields 1.10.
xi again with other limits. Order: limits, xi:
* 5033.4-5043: 11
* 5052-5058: 12.26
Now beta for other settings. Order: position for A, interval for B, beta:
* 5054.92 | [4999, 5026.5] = 2.7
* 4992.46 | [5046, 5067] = 3.1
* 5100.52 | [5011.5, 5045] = 2.6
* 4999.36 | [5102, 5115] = 2.8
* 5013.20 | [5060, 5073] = 2.9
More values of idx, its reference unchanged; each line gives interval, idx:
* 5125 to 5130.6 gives 12.7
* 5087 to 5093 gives 15.1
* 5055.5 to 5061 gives 20.9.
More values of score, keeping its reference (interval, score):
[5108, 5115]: 1.22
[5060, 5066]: 0.93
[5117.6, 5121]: 1.22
